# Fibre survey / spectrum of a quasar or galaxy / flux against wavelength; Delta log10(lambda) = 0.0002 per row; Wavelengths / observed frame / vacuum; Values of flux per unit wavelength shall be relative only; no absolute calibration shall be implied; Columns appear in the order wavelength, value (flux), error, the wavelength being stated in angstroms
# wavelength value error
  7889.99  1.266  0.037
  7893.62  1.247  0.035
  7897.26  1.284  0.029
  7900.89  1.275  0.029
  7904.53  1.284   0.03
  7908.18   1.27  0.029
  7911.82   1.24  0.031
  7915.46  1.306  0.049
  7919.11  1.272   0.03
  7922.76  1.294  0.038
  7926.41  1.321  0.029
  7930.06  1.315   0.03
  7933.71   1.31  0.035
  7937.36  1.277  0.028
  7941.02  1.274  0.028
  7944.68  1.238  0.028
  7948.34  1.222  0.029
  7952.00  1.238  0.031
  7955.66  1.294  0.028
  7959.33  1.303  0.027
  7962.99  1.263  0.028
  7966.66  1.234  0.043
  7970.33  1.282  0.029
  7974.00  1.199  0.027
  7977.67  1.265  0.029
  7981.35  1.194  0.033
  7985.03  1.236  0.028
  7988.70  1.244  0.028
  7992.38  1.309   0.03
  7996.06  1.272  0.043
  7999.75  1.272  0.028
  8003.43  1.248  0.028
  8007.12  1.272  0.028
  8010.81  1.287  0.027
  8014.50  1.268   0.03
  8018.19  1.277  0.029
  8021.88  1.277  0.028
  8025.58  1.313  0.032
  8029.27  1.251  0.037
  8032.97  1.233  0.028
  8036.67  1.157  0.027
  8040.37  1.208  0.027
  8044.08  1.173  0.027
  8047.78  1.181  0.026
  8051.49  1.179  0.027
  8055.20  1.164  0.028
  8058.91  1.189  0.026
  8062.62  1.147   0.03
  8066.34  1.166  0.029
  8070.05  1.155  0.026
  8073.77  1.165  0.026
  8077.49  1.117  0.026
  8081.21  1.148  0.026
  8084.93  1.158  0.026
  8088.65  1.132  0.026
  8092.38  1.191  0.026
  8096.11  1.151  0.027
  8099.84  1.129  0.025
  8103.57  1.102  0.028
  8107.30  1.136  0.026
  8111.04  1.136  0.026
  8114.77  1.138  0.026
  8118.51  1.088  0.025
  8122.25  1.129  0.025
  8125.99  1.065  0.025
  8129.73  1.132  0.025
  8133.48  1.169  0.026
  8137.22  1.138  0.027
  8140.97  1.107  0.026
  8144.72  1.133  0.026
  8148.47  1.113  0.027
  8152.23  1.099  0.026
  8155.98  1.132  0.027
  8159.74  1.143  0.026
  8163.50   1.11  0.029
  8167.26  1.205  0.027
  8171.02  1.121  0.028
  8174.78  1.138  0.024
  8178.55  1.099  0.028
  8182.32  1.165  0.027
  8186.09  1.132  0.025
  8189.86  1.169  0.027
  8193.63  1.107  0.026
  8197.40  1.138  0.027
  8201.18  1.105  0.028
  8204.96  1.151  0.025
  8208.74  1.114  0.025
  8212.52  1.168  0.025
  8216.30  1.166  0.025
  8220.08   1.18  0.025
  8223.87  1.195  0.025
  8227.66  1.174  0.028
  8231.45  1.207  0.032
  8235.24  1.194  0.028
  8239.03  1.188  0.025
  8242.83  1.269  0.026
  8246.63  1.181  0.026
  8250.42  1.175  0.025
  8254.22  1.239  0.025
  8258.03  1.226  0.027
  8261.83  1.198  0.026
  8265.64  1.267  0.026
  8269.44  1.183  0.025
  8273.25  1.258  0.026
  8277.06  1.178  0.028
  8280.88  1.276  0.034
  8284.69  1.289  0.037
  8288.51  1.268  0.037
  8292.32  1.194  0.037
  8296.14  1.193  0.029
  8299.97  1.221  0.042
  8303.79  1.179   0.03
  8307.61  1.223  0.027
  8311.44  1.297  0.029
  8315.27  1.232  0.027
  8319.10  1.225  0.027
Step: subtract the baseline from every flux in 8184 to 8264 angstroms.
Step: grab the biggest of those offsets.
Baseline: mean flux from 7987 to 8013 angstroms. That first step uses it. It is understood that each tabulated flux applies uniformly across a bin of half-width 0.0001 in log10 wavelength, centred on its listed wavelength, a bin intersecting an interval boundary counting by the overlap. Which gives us 0.00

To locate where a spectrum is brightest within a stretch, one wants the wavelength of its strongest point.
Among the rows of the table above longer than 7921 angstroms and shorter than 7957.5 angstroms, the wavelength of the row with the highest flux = 7926.41 angstroms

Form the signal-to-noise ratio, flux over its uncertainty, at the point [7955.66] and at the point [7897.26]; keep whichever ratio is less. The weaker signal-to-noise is 44.3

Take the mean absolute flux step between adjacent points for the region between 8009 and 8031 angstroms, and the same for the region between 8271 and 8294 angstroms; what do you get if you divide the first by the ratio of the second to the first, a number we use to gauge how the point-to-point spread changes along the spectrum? 0.011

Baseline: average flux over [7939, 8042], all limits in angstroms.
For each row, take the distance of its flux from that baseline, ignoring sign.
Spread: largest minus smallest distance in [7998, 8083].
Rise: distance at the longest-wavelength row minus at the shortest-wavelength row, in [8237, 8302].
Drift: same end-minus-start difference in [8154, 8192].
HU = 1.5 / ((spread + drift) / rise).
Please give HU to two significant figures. -0.51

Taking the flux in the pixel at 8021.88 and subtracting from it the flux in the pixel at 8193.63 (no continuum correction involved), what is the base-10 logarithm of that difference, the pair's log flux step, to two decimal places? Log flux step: -0.77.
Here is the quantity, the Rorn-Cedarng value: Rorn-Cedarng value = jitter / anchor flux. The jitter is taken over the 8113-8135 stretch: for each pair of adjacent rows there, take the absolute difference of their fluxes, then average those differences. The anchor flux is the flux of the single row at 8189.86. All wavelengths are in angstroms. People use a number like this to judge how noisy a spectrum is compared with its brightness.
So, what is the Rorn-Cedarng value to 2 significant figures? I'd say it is 0.044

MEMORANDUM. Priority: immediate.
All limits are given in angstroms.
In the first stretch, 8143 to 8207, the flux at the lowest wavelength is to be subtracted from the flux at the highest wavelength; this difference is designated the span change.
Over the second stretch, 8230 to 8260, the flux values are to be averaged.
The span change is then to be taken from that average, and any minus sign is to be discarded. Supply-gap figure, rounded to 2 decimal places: 1.19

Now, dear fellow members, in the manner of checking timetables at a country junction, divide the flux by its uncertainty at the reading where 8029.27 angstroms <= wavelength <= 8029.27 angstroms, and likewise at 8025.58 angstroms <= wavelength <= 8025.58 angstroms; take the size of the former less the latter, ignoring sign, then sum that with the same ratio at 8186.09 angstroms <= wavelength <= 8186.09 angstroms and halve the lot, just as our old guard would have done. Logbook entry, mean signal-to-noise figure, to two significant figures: 26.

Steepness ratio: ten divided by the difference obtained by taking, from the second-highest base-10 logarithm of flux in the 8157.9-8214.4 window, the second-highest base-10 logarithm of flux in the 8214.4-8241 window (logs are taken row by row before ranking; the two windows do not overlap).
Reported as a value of -1047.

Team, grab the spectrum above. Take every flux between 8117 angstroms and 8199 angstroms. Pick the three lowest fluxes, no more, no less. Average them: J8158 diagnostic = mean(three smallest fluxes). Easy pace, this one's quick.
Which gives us 1.08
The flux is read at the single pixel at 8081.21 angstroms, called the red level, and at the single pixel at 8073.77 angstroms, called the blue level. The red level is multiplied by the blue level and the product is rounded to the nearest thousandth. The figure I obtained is 1.337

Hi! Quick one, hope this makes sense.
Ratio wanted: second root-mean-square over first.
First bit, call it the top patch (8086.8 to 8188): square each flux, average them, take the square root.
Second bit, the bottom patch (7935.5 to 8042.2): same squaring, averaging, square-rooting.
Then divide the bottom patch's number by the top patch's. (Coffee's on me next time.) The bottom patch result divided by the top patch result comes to 1.11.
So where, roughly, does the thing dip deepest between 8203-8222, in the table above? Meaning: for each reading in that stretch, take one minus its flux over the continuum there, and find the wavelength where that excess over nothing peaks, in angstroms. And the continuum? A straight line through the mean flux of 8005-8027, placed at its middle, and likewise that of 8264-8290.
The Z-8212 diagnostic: 8208.74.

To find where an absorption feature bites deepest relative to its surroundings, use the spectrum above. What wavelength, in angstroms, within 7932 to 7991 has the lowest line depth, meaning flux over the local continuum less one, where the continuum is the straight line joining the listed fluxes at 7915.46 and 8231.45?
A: 7981.35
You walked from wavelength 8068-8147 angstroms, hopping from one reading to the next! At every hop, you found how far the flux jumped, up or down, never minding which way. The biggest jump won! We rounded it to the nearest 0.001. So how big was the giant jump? 0.067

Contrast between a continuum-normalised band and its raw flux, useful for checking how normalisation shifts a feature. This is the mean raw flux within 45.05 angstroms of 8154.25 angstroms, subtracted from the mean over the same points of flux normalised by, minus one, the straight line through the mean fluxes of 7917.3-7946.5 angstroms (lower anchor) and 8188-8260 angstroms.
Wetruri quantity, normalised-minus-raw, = -1.19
